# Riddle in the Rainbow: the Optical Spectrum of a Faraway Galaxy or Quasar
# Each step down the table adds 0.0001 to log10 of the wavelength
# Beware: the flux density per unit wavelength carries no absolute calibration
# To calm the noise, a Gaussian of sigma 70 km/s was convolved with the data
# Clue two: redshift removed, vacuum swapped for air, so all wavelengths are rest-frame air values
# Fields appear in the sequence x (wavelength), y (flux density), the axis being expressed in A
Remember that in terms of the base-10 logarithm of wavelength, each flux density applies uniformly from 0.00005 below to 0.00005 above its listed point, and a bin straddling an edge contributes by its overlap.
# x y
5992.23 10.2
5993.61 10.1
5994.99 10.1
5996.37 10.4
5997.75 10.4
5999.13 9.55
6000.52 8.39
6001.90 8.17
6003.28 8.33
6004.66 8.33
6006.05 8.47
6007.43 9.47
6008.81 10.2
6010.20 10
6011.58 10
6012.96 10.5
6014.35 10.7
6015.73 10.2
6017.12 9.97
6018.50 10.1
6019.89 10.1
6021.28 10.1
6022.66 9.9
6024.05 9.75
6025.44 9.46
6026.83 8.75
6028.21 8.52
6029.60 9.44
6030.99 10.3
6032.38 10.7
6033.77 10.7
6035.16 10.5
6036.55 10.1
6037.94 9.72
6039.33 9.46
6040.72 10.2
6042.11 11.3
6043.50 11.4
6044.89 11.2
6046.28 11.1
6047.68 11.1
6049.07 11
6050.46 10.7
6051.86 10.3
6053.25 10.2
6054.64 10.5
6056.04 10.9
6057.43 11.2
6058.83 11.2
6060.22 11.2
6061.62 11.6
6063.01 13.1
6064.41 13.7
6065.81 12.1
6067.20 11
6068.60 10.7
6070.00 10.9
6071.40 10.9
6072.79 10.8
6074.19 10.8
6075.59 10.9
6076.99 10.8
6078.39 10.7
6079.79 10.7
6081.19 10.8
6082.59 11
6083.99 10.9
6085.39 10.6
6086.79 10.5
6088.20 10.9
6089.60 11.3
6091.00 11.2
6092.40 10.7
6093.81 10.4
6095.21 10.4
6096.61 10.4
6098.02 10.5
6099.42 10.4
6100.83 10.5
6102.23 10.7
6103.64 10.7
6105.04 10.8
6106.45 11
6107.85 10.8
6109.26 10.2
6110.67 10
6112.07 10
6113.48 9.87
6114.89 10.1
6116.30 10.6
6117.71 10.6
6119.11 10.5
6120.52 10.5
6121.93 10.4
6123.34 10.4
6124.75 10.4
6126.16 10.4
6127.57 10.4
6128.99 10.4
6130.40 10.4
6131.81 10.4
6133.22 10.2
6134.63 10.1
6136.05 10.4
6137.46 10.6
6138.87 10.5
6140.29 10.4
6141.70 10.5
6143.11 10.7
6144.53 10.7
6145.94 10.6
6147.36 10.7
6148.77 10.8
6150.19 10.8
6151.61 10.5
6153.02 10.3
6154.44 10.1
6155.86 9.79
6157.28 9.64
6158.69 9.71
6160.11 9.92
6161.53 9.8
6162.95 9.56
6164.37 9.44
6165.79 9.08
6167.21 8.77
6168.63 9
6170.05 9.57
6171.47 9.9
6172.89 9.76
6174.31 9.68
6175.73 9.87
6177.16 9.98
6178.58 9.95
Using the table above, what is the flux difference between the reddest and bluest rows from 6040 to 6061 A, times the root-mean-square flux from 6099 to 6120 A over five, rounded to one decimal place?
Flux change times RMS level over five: 2.1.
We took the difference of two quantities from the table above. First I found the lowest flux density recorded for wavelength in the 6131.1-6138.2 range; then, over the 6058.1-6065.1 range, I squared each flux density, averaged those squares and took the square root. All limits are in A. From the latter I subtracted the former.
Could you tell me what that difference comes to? 2.1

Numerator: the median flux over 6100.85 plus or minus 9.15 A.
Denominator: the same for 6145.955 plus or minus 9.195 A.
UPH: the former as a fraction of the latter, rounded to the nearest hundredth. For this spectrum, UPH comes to 0.99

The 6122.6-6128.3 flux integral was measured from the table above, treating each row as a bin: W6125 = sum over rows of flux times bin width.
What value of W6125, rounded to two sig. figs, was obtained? 59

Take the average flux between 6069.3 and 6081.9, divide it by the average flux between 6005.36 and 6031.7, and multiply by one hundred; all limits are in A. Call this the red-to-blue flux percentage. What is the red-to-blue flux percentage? 110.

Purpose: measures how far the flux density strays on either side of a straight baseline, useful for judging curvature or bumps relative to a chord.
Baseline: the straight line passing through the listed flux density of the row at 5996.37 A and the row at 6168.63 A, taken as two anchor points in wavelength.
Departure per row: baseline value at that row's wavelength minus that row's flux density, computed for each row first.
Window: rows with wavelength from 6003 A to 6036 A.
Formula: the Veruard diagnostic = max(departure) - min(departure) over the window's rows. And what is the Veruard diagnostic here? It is 2.6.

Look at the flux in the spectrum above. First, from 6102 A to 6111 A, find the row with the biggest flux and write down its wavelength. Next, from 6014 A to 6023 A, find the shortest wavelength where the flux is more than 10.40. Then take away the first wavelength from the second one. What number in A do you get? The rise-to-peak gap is -92.1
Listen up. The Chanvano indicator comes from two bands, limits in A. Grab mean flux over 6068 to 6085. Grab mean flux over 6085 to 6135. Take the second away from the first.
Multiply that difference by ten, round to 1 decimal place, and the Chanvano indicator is 3.3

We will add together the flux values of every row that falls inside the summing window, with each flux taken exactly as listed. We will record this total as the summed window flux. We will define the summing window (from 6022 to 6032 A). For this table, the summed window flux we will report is 66.1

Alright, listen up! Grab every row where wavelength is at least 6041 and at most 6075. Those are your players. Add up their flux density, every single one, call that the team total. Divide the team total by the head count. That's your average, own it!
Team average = 11.2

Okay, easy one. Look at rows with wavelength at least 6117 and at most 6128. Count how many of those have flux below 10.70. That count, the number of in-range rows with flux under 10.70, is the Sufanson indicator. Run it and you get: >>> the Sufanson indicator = 8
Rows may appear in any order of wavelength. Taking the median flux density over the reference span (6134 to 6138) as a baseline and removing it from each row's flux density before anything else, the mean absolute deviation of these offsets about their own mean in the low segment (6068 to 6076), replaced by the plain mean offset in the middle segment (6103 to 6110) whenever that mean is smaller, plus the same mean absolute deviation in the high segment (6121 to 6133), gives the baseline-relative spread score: 0.1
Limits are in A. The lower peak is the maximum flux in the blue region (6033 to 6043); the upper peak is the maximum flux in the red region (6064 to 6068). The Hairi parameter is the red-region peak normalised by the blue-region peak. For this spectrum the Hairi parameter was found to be 1.2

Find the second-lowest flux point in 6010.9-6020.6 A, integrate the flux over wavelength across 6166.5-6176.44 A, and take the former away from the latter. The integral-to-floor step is 84.6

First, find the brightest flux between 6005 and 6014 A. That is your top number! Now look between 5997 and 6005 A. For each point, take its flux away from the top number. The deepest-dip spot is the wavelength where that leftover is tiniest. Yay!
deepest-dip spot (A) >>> 5997.75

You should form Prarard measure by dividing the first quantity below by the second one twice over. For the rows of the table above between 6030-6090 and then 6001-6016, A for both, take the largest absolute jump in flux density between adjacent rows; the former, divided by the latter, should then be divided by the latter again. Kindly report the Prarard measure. 1.6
